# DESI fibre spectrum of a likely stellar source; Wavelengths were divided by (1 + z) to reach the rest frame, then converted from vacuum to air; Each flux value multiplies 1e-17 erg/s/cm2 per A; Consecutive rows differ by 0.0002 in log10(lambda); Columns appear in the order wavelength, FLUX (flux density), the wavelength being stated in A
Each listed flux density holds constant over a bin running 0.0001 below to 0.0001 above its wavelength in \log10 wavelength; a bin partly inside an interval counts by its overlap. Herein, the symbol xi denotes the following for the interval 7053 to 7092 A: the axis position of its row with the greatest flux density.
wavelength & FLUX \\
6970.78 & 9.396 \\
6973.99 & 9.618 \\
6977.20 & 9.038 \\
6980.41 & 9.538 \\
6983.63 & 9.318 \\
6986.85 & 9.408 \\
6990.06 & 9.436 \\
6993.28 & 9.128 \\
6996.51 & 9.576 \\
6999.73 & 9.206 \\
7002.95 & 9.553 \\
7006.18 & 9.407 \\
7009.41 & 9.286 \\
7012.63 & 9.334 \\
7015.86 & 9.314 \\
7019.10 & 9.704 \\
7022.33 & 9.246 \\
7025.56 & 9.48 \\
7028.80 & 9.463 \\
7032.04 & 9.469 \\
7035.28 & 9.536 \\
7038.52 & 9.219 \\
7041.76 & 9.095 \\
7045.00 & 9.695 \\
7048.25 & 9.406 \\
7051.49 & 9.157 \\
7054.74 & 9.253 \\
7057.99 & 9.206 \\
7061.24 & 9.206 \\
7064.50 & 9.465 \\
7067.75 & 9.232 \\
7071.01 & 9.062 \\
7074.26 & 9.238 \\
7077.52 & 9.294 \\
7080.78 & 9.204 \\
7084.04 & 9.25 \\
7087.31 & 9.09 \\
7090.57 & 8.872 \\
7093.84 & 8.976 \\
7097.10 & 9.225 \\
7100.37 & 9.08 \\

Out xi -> 7064.50 A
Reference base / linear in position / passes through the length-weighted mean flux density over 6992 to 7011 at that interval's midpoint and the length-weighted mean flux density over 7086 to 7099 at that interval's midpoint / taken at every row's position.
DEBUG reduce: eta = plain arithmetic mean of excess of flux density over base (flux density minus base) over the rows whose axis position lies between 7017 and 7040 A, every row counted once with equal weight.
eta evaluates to 0.18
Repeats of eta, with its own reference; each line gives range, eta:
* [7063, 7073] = 0.12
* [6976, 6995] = -0.10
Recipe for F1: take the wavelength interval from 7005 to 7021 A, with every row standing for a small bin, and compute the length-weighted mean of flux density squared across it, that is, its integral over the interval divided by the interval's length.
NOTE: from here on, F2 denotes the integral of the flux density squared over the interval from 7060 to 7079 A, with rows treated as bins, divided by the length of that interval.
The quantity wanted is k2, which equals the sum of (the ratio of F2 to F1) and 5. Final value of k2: 5.97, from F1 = 88.5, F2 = 85.6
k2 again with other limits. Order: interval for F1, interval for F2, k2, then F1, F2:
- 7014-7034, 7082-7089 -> 5.94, 89.2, 84.1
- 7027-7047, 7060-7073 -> 5.96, 88.6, 85.4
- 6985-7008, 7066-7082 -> 5.96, 88.1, 84.8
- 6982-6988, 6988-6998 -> 6.01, 87.5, 88.0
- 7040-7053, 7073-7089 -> 5.97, 87.3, 84.9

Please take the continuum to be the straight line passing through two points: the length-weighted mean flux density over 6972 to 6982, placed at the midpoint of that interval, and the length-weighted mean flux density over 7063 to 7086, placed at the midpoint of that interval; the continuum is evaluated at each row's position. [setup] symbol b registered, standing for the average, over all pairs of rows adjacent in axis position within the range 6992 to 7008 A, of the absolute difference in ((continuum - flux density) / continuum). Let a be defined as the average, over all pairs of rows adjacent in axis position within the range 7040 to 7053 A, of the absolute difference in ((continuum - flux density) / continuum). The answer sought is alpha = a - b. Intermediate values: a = 0.041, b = 0.035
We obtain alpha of 0.006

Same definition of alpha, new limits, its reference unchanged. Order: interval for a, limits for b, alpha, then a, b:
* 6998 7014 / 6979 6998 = -0.006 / 0.018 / 0.023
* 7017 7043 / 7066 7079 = 0.004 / 0.019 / 0.015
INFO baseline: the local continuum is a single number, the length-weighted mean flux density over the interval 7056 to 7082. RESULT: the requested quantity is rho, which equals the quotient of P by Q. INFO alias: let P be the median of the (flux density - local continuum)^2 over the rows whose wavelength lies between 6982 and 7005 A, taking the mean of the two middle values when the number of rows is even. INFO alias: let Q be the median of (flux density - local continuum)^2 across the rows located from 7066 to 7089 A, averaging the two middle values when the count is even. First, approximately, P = 0.029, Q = 0.001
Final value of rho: 24.0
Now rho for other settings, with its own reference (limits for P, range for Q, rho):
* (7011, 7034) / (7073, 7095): 16.4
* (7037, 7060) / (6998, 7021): 0.7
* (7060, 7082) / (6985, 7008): 0.0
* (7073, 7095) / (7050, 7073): 2.9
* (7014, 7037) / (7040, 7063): 8.0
